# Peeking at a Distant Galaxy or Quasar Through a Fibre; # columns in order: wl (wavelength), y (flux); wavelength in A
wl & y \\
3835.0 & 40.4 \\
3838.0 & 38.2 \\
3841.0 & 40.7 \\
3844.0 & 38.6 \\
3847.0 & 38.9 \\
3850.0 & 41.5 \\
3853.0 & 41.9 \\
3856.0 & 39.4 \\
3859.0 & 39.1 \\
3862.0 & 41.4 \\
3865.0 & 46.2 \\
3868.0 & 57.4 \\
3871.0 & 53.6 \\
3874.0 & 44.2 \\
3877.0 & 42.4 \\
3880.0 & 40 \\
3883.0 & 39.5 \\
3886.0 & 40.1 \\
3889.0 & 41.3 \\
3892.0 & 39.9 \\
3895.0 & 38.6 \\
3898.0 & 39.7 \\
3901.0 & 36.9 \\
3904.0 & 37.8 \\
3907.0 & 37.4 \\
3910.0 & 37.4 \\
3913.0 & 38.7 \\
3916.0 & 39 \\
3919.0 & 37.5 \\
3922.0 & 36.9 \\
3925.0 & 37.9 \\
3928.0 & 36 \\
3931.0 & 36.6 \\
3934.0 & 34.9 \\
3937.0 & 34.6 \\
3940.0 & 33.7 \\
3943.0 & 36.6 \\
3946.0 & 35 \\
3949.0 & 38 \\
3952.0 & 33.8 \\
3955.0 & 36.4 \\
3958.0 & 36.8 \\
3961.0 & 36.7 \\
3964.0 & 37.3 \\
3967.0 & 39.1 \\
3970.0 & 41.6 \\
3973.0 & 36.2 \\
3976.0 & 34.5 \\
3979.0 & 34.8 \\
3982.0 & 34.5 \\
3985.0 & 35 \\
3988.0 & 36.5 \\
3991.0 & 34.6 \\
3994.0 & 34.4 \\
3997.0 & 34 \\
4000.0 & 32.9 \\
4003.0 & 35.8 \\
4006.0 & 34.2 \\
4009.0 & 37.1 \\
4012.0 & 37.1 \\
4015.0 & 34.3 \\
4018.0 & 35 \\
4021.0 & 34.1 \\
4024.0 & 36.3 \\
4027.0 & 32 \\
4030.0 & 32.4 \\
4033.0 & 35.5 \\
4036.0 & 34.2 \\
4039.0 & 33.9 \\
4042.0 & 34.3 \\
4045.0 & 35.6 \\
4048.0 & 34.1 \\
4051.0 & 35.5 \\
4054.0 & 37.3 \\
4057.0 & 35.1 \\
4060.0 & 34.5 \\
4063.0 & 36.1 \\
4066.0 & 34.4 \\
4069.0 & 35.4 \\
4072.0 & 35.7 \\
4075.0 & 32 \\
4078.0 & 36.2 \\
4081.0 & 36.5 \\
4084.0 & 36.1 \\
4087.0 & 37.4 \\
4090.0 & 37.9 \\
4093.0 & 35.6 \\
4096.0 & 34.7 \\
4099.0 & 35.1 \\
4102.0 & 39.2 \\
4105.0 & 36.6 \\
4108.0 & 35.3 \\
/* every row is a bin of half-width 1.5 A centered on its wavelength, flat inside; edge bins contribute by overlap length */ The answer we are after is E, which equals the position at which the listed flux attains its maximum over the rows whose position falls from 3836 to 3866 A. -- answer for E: 3865.0 A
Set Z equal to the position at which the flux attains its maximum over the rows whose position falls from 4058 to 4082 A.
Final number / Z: 4081.0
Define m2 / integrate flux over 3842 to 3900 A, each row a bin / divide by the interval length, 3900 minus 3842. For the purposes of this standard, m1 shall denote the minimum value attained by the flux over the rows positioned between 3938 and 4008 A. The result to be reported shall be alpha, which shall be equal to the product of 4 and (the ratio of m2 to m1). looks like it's 5.1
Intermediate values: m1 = 32.9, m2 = 42.2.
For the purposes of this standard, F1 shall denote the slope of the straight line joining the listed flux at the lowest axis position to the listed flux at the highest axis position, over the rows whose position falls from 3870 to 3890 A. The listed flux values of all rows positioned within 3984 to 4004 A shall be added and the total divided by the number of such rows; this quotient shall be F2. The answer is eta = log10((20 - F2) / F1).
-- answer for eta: 1.3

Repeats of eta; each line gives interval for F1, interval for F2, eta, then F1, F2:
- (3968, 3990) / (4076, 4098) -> 1.8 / -0.28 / 36.3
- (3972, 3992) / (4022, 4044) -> 2.2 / -0.09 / 34.1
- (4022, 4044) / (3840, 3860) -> 2.3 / -0.11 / 40.0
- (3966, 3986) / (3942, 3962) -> 1.9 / -0.23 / 36.2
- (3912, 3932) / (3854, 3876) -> 2.3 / -0.12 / 45.9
